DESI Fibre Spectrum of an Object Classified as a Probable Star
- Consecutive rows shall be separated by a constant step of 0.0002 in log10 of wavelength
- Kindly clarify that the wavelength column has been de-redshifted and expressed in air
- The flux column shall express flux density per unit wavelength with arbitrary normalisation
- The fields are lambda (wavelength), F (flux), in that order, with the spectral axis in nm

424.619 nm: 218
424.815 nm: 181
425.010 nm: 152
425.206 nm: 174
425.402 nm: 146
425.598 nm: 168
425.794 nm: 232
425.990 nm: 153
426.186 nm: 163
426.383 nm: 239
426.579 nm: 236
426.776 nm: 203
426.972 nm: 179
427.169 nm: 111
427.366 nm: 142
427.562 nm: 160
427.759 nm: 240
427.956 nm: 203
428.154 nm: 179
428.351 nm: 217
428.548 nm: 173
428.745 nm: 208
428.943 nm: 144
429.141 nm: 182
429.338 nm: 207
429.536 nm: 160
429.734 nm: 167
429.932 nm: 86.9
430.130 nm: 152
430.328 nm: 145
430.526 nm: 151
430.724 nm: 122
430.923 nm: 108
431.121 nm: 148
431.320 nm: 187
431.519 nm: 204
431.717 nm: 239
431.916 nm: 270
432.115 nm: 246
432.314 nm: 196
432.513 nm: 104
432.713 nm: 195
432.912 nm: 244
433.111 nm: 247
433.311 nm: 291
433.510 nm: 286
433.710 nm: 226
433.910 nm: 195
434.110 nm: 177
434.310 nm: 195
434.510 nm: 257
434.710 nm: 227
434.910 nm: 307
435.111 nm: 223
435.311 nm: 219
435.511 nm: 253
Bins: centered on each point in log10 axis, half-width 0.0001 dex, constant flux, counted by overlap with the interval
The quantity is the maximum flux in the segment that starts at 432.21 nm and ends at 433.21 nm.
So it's 247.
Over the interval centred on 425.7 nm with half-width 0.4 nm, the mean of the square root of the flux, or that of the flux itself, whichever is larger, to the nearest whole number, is 175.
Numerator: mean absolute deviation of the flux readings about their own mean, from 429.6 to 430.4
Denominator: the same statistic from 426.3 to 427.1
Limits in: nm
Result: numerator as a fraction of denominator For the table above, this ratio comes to 1.1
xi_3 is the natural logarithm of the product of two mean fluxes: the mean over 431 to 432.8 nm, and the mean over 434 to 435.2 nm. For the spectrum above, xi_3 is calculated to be 10.7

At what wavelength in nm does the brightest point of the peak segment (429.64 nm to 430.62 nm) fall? 429.734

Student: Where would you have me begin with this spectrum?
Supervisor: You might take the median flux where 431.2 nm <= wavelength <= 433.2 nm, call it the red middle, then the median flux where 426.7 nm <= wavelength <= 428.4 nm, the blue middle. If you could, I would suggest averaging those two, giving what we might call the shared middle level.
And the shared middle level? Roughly 200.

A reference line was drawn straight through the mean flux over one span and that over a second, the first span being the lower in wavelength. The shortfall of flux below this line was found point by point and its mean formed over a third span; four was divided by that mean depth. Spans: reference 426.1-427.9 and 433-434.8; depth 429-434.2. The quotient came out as 0.14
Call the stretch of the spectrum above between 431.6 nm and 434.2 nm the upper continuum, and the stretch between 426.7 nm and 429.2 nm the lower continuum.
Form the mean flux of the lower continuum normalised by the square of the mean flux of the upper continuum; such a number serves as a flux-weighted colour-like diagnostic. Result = 0.0036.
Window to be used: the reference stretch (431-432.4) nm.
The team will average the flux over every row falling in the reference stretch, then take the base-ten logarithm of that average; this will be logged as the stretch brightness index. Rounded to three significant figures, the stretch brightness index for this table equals 2.33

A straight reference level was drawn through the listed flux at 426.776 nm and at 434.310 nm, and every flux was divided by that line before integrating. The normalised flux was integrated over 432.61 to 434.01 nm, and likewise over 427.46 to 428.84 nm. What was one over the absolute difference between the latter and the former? 2.7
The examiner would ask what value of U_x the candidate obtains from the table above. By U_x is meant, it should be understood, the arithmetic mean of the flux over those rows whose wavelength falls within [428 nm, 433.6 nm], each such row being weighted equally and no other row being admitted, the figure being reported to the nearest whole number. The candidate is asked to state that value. 188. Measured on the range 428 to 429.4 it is 187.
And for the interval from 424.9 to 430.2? 177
